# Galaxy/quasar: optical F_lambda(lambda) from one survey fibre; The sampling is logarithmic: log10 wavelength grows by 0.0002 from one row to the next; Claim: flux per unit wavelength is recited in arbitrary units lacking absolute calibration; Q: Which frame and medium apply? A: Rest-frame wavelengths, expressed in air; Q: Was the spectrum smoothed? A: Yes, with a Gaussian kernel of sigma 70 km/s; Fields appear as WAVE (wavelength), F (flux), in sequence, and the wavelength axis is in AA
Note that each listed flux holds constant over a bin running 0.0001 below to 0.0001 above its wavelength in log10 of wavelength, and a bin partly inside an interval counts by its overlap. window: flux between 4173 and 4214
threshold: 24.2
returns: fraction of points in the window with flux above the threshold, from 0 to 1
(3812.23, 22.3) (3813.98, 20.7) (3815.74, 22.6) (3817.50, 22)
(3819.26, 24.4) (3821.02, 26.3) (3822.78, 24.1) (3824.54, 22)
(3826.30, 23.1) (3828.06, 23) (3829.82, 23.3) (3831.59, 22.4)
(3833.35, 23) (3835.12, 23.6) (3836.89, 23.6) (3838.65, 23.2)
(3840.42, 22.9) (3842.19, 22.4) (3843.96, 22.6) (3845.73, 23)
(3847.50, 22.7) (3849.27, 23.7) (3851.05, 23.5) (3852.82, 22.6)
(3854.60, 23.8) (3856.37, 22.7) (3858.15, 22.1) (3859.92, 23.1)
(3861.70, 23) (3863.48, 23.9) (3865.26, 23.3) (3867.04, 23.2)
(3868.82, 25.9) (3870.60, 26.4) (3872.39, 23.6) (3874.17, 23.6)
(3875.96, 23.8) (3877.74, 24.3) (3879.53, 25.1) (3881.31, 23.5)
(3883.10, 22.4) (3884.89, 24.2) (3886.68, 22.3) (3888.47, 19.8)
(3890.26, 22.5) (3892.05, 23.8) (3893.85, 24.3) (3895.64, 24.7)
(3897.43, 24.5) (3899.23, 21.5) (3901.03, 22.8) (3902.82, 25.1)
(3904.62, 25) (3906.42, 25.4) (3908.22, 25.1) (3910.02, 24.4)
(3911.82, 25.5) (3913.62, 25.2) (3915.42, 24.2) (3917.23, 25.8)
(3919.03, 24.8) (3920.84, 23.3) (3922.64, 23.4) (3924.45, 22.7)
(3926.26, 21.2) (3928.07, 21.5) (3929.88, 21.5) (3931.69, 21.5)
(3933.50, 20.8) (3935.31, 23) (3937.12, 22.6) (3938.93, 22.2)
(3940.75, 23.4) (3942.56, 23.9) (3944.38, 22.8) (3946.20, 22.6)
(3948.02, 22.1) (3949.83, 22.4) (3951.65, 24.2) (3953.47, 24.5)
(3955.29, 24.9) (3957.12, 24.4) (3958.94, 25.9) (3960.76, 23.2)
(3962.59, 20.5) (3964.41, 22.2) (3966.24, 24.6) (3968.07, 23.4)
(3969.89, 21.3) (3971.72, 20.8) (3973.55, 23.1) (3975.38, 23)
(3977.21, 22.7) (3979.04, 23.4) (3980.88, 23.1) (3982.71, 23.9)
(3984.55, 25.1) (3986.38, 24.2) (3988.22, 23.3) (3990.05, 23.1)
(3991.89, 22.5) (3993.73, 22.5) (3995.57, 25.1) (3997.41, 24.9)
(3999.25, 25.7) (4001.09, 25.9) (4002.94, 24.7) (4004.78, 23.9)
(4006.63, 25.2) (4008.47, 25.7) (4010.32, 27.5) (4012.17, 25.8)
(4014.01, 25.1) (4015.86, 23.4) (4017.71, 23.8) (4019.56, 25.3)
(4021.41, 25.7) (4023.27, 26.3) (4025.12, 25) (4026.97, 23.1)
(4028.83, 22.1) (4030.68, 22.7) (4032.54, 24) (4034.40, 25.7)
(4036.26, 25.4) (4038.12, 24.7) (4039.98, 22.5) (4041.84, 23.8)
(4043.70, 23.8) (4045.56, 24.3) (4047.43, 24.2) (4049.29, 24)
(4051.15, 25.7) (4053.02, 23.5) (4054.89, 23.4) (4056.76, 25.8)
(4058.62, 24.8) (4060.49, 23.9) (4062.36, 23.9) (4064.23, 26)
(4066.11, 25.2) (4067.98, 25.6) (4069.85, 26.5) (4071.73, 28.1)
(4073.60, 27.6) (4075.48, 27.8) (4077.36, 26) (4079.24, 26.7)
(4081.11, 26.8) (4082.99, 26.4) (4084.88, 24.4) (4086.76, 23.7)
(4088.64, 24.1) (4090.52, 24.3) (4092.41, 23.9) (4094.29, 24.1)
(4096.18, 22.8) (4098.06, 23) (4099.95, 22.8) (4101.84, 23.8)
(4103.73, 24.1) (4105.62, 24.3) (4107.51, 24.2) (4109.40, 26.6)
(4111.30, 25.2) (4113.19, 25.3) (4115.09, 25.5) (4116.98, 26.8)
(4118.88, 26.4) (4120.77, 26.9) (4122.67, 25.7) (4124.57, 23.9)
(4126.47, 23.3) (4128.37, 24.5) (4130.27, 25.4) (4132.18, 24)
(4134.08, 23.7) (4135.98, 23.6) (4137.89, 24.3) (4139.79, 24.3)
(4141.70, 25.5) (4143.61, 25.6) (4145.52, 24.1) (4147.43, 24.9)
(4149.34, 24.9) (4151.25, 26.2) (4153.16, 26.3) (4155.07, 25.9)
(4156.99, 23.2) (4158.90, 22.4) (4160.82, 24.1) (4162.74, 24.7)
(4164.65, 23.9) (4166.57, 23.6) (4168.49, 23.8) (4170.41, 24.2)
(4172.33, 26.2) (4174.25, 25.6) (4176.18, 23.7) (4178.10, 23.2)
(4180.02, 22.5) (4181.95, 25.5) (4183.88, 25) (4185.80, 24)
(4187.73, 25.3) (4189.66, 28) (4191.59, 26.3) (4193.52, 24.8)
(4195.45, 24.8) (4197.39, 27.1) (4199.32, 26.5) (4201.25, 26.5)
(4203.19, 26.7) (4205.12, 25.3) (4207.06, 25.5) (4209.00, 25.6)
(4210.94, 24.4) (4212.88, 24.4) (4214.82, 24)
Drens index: 0.81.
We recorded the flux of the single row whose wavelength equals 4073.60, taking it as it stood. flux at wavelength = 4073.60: 27.6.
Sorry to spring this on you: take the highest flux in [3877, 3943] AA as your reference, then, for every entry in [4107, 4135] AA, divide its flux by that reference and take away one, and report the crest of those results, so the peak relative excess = 0.04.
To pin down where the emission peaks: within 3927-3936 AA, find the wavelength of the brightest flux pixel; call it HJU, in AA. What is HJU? 3935.31 AA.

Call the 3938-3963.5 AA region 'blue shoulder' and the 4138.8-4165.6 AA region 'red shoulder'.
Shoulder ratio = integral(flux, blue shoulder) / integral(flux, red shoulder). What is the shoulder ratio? 0.90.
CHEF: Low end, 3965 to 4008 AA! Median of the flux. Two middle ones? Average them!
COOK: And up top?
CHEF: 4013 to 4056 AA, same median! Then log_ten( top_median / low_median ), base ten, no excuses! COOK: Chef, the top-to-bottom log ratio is 0.011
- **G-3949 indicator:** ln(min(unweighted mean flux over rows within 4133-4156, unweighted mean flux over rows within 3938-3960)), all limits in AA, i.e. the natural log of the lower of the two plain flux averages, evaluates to 3.16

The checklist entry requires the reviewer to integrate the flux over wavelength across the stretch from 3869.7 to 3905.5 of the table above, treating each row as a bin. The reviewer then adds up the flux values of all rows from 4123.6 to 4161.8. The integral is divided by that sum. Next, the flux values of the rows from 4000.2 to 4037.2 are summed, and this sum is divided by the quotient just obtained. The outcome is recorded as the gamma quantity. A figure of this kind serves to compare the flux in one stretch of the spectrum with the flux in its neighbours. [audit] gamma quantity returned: 287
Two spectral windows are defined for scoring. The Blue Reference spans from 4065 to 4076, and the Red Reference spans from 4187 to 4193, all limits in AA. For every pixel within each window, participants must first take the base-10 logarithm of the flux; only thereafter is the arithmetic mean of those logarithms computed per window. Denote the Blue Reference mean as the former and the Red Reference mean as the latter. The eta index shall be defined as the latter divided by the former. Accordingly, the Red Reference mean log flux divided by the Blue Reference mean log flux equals 1.00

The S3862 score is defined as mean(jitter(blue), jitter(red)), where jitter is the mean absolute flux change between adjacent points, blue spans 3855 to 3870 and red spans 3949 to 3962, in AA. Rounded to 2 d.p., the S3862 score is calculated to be 1.03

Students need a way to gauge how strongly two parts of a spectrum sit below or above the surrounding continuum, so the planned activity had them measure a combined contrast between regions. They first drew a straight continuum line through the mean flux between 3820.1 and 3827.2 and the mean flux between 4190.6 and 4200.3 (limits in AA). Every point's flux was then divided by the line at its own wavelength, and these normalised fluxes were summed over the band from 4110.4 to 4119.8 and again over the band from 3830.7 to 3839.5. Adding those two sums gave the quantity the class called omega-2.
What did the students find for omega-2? 9.91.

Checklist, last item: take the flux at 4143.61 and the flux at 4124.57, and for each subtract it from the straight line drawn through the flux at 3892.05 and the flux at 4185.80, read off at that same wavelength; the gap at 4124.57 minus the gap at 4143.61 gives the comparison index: 1.7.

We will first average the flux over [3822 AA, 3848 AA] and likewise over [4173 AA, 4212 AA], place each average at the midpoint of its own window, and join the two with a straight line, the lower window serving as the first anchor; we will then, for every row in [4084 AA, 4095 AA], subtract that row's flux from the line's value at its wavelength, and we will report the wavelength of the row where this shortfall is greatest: 4086.76 AA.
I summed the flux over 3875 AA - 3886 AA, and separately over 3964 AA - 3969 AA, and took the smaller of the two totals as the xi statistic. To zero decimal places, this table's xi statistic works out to 70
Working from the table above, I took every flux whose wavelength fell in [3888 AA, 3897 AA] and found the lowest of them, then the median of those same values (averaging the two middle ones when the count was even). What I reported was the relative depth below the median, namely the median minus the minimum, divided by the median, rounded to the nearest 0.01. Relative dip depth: 0.17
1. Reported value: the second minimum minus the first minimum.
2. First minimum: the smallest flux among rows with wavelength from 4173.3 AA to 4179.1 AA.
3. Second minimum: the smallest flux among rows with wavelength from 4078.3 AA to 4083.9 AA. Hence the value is 3.2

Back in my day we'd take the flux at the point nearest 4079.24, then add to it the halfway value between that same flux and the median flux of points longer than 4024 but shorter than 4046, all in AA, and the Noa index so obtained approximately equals 52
